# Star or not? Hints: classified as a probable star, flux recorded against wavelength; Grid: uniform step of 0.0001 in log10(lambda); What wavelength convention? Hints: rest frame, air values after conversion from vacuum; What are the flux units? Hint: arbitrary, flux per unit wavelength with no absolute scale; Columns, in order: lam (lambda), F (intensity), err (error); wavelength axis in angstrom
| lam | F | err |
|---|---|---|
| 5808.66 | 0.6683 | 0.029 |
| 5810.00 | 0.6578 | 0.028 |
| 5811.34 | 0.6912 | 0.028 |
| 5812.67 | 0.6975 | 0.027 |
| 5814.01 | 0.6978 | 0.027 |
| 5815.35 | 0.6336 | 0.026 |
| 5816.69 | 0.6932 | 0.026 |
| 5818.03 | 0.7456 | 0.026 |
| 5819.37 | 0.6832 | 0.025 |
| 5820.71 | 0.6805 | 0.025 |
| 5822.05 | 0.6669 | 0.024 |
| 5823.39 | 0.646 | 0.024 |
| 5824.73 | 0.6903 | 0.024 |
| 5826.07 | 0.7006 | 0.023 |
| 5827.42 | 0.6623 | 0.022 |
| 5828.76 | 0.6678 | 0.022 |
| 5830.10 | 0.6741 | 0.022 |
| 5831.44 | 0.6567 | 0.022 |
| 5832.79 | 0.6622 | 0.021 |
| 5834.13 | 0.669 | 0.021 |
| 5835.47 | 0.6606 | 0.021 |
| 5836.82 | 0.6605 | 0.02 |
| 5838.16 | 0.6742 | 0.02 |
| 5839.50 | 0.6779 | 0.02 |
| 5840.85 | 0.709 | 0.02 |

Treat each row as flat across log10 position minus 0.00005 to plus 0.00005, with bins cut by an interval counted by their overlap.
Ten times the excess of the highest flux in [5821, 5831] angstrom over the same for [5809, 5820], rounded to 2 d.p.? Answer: -0.45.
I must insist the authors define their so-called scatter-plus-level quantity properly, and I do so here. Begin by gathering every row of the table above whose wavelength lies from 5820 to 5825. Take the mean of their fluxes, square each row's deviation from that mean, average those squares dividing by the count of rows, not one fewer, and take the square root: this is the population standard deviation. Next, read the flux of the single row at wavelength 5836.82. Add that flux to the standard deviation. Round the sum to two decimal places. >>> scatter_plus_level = 0.68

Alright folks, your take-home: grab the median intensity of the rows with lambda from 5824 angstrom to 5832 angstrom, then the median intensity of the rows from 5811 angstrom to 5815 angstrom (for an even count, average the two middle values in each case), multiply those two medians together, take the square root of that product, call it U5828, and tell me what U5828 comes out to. 0.684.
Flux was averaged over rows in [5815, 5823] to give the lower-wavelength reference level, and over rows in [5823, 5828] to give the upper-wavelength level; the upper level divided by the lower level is 0.987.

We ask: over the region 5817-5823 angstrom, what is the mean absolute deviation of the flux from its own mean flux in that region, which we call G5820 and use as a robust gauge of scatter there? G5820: 0.026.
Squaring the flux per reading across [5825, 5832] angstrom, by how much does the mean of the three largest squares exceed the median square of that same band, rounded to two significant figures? 0.018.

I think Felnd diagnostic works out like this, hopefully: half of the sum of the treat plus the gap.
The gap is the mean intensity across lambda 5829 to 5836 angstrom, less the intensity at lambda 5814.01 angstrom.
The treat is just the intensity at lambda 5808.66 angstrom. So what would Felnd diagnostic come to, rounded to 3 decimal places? 0.318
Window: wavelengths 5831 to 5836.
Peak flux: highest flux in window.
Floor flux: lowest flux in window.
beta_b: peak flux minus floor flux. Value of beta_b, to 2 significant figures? 0.012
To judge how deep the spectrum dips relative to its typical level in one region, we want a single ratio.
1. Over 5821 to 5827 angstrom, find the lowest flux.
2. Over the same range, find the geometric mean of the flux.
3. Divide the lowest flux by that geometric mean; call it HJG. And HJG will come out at 0.956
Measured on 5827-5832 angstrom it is 0.987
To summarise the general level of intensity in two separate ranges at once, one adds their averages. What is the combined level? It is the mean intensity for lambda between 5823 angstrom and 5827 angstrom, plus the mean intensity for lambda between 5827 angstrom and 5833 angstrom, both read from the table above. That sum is 1.34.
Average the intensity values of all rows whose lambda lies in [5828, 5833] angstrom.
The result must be 0.665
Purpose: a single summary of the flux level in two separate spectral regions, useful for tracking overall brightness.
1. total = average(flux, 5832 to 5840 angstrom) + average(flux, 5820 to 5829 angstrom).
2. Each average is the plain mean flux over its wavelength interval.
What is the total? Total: 1.34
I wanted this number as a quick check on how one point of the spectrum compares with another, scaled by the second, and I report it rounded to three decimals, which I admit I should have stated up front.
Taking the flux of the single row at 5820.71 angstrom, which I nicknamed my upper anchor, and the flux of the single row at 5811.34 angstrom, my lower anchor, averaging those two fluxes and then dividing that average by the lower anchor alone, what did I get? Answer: 0.992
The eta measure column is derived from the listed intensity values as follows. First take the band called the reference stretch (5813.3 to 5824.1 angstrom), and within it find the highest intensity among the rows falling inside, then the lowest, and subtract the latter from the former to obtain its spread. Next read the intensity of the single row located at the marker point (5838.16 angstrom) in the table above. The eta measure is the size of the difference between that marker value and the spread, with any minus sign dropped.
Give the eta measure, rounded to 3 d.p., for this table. 0.562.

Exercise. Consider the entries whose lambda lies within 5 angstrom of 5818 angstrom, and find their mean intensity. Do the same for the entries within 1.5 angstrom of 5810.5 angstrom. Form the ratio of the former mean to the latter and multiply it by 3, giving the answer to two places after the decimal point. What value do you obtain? 3.05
